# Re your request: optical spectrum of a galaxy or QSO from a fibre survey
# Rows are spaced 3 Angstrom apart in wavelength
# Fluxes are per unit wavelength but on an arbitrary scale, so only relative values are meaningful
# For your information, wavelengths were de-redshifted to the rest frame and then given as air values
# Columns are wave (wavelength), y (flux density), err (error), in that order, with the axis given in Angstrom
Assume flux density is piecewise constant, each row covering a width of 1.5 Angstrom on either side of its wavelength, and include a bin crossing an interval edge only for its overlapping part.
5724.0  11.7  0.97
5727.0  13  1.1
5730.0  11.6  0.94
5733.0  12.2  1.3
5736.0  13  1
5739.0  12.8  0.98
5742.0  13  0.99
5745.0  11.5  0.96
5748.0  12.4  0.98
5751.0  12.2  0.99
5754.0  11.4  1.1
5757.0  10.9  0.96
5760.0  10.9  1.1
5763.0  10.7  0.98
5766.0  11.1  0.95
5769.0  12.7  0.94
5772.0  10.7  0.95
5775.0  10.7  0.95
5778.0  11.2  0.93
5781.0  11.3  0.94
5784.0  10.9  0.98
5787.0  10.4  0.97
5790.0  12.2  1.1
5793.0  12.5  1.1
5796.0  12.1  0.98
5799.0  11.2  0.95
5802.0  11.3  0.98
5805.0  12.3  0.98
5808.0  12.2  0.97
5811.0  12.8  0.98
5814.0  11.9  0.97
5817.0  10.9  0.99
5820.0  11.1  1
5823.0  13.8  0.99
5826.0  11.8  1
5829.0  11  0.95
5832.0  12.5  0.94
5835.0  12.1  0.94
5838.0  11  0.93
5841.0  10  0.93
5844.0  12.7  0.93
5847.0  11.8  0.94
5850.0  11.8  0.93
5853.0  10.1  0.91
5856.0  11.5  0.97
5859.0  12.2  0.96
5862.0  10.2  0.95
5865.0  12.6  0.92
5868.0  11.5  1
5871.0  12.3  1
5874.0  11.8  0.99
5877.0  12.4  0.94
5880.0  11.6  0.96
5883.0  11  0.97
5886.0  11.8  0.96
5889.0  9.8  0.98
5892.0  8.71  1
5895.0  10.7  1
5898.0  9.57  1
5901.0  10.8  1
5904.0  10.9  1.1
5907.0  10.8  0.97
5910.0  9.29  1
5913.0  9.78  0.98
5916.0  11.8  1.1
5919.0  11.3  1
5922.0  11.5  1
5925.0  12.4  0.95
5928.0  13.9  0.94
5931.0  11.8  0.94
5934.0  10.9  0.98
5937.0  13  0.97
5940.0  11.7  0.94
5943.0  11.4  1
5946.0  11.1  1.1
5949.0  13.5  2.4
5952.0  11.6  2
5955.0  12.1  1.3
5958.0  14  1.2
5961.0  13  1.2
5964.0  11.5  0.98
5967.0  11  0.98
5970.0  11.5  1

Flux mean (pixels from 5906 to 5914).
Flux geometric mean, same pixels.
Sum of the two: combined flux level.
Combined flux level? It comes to 19.9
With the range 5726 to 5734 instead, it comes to 24.5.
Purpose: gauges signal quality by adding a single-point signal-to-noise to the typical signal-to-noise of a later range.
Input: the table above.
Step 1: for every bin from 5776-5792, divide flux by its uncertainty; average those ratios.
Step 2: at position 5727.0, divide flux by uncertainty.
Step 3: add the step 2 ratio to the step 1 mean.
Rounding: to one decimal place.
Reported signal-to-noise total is 23.2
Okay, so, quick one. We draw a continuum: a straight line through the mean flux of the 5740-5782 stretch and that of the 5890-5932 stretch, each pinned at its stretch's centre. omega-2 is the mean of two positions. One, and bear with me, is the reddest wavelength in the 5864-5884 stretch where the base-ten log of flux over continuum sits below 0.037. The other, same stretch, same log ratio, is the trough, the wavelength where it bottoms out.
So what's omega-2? 5883.0 Angstrom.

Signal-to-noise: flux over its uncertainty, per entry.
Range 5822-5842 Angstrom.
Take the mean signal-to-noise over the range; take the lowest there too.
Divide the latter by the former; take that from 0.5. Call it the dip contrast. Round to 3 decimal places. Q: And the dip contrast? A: -0.375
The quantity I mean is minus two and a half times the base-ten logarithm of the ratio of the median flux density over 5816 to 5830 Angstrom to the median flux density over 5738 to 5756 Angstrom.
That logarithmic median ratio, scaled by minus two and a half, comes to 0.11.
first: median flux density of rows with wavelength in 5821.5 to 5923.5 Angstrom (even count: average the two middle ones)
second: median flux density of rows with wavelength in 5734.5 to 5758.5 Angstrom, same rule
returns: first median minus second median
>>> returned -0.8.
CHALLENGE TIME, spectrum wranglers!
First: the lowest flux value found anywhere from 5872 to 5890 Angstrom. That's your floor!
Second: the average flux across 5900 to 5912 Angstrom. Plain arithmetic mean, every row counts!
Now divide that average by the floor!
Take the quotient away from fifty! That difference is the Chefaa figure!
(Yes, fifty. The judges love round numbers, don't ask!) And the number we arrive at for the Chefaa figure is 48.9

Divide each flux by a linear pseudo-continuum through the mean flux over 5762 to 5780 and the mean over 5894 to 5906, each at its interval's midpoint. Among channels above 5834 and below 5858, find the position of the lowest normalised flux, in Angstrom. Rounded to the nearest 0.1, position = 5841.0 Angstrom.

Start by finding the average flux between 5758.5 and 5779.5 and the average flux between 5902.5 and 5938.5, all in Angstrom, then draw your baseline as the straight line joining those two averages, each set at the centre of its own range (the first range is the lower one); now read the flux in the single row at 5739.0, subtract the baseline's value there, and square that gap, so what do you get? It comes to 2.9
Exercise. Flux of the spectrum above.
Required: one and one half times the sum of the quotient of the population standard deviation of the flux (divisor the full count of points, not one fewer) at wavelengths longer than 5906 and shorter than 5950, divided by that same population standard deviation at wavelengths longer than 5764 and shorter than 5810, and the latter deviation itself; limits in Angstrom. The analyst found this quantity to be 3.6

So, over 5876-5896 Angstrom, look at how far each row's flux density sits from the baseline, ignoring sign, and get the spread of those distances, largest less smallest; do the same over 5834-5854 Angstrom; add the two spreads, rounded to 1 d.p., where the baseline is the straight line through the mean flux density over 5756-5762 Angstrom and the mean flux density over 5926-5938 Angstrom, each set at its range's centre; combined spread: 4.6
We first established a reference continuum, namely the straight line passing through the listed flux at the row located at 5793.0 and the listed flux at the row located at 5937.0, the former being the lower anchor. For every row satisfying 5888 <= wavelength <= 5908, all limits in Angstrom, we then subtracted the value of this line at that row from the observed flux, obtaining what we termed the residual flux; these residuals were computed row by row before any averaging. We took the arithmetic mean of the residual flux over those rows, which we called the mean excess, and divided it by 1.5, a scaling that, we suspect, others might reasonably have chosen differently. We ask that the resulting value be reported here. -1.79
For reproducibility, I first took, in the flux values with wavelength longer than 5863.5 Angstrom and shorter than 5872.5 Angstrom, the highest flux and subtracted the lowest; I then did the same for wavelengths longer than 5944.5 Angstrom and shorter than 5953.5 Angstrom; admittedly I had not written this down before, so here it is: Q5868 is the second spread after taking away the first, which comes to 1.3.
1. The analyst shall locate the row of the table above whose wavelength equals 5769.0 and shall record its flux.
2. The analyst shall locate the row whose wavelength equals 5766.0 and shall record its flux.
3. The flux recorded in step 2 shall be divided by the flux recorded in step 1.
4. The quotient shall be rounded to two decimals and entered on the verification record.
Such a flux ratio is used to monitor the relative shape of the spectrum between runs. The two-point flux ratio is 0.87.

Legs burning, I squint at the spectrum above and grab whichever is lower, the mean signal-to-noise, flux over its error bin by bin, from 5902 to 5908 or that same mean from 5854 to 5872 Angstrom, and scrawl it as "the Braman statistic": 10.5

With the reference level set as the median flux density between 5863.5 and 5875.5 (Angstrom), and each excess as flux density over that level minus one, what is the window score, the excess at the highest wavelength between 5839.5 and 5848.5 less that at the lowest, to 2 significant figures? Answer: 0.15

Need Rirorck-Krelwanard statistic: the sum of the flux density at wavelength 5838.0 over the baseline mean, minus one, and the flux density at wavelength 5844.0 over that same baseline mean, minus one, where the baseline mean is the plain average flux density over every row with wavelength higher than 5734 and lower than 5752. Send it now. -0.10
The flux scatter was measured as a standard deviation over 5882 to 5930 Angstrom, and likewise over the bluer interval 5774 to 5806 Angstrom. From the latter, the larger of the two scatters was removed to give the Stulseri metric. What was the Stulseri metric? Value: -0.6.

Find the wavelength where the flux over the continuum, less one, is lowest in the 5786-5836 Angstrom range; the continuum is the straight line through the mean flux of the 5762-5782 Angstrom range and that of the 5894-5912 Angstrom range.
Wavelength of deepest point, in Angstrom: 5787.0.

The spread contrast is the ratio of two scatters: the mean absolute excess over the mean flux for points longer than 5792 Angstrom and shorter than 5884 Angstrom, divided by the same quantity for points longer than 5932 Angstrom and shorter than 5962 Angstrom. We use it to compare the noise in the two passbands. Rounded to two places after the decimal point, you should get 0.72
